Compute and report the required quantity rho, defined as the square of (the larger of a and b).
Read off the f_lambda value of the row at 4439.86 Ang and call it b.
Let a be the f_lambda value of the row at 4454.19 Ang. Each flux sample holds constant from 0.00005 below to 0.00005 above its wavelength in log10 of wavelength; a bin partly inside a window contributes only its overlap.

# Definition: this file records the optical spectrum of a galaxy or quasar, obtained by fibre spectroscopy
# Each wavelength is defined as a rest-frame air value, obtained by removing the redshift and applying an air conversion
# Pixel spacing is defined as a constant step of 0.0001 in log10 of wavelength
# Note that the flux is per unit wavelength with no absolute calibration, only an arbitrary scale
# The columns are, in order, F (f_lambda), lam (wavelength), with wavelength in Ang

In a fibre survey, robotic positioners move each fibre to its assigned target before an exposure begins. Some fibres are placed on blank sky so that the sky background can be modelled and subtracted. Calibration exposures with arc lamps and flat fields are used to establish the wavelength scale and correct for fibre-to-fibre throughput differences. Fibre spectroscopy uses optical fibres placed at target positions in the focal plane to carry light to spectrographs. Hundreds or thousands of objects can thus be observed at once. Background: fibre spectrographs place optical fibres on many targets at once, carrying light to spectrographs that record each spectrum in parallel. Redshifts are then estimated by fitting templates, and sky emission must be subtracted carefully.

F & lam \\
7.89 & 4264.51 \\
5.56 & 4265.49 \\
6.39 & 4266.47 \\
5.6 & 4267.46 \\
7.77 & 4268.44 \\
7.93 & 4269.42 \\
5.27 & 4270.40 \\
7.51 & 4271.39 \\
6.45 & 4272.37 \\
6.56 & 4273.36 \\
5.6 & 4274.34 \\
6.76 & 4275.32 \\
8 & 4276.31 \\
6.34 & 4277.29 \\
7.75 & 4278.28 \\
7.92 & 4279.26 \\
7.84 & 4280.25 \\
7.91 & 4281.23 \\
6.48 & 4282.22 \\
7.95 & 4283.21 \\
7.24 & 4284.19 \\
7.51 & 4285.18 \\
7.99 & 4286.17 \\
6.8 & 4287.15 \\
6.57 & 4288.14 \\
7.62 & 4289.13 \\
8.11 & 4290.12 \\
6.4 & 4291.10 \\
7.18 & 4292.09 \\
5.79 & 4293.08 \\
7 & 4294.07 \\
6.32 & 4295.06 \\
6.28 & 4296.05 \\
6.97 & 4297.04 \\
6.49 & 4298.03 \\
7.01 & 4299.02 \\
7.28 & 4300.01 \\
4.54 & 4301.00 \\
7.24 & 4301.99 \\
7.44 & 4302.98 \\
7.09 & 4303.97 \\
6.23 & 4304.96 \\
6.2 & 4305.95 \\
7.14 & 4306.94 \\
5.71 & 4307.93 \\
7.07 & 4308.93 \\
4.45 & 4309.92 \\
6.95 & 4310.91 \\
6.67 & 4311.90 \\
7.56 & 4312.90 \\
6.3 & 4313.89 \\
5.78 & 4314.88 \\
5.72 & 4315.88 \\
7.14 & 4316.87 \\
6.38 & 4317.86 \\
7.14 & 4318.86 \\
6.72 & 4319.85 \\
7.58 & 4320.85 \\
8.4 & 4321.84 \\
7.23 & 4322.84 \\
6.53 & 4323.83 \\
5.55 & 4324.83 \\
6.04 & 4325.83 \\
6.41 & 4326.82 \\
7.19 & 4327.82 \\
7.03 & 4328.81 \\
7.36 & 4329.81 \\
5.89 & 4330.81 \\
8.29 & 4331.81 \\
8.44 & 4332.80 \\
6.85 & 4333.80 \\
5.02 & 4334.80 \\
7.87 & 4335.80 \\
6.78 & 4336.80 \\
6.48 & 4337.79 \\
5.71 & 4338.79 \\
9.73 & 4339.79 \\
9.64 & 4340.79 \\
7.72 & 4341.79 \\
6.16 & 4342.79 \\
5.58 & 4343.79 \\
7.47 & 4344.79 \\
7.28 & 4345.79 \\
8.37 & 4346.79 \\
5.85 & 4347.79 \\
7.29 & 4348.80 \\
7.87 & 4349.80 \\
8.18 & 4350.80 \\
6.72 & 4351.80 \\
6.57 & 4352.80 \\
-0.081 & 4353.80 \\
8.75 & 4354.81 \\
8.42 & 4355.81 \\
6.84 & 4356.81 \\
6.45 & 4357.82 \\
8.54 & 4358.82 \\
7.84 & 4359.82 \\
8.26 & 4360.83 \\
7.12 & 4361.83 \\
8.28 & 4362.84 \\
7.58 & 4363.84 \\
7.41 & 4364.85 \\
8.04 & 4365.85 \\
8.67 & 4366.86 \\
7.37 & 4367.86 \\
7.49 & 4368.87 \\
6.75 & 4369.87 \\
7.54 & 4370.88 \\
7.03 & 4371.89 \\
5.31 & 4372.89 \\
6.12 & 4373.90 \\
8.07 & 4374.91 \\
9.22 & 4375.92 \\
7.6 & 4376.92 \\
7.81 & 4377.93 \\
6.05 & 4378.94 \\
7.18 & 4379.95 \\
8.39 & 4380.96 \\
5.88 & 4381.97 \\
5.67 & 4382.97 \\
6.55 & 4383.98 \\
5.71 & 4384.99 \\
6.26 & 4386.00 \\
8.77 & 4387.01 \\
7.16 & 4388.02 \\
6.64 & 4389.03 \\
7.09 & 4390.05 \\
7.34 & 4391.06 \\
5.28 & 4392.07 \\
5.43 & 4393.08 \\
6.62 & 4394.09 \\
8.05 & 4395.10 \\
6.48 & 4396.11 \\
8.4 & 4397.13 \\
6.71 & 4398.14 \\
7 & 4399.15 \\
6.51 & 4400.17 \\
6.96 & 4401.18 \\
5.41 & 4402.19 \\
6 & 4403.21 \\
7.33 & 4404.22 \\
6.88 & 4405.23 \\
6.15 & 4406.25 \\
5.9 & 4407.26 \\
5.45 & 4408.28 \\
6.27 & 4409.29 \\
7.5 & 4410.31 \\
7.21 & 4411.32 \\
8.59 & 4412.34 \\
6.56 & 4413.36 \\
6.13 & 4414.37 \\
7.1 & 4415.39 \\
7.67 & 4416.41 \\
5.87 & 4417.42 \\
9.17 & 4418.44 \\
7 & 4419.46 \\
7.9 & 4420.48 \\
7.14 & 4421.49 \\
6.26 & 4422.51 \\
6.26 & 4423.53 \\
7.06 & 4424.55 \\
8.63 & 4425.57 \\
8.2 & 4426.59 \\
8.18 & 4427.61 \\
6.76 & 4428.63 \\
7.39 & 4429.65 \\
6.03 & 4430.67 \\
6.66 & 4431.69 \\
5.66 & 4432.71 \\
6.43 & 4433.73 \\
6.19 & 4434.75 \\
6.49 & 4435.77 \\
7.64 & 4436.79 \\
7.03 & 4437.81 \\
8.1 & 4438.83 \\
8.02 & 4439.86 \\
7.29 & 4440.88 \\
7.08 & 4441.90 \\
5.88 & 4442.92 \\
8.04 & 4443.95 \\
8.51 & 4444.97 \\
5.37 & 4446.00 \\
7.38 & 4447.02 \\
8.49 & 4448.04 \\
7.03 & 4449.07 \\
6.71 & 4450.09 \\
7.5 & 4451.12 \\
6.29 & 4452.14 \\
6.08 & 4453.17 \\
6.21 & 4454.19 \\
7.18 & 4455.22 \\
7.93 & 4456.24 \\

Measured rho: 64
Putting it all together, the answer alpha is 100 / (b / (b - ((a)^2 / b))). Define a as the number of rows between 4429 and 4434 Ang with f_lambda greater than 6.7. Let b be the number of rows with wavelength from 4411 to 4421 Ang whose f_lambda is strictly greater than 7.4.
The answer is 94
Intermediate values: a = 1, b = 4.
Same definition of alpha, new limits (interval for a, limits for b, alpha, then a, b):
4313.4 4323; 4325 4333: -800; 6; 2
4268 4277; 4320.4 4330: -525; 5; 2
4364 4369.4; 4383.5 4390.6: -2400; 5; 1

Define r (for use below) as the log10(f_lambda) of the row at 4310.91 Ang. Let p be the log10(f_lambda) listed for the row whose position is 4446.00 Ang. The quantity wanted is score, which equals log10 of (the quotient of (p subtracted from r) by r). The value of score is -0.88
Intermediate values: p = 0.73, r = 0.84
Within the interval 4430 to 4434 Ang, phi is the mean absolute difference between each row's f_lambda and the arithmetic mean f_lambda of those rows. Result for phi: 0.35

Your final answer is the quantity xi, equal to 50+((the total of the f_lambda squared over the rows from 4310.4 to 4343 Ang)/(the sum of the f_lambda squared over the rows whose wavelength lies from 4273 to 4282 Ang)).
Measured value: 53.5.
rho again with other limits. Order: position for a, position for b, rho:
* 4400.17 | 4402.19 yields 42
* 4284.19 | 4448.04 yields 72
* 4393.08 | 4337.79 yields 42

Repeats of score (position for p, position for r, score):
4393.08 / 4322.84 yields -0.84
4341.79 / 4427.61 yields -1.56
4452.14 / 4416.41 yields -1.01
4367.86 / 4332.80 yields -1.20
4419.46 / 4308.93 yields -2.29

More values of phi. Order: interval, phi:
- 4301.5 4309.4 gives 0.54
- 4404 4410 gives 0.52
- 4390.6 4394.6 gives 0.81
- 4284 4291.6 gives 0.53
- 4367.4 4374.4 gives 0.64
